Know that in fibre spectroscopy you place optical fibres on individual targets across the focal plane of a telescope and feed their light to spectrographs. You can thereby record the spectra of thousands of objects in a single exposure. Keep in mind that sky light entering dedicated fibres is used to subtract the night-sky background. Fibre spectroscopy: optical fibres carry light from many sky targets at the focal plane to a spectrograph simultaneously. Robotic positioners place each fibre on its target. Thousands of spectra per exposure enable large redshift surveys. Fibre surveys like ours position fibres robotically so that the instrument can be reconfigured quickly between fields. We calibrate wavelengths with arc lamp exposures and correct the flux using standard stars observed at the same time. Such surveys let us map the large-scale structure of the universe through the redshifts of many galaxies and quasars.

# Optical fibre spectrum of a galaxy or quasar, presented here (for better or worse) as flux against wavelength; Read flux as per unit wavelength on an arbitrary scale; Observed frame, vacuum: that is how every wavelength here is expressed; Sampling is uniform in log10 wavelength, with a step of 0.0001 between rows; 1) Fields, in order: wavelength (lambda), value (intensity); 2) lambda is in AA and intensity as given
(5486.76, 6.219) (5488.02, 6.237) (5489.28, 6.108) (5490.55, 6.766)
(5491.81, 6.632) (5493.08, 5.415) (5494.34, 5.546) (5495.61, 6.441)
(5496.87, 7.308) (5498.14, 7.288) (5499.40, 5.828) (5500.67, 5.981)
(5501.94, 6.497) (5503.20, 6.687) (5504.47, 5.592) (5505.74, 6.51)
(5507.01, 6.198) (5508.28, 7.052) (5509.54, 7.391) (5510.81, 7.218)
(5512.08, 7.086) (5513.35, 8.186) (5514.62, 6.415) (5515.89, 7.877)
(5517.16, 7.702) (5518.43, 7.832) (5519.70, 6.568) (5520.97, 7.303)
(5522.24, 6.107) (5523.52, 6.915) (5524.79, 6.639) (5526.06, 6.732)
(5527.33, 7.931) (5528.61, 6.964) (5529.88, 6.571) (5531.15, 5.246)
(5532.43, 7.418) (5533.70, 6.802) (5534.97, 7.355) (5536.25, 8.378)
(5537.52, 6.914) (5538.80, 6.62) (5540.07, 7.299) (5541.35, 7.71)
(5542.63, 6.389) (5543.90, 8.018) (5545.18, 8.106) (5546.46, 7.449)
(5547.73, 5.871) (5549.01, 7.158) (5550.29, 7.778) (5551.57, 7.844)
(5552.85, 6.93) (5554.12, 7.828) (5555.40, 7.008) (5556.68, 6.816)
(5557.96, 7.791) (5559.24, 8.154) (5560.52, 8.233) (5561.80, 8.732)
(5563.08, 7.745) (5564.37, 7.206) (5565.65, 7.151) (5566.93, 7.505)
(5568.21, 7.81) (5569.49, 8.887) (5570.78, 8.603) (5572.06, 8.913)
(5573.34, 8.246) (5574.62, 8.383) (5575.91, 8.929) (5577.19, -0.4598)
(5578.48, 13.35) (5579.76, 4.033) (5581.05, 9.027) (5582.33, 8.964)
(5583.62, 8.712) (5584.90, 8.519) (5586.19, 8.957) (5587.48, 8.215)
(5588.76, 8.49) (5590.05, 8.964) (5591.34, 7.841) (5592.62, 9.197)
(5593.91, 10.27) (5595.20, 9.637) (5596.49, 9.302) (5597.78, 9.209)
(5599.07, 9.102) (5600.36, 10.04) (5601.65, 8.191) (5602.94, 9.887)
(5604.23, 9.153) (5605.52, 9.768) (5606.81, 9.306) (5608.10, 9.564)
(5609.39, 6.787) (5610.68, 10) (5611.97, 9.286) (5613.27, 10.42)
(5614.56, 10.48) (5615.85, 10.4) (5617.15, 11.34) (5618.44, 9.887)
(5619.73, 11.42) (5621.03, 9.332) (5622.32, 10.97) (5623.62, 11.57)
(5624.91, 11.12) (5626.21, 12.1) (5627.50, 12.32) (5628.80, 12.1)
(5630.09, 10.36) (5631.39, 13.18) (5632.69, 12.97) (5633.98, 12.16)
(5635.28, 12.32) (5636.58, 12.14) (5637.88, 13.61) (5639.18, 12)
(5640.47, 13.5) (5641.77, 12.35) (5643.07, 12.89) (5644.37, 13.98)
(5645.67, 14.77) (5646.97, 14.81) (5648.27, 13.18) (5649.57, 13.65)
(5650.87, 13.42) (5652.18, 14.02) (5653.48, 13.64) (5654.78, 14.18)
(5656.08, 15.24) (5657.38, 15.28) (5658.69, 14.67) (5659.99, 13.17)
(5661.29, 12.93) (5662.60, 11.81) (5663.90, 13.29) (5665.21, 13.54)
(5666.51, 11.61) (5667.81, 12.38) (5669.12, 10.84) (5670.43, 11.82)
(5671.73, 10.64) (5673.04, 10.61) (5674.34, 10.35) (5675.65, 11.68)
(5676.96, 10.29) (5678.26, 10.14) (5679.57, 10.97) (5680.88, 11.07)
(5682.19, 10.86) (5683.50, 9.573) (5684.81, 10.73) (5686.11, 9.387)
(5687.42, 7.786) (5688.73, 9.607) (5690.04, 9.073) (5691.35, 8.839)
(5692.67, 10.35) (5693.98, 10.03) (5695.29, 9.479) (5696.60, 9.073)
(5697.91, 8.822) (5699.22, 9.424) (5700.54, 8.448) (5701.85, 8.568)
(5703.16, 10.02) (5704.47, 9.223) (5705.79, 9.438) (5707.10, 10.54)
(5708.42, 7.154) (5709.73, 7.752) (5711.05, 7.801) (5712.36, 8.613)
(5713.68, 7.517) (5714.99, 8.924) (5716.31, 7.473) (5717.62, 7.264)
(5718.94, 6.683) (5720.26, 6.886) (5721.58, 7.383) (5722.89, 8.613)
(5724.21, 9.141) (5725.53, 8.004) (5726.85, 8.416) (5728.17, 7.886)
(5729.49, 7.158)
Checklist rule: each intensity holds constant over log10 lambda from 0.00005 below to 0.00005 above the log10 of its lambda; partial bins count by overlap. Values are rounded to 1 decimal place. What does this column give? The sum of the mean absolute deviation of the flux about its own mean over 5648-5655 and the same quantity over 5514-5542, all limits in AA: 0.8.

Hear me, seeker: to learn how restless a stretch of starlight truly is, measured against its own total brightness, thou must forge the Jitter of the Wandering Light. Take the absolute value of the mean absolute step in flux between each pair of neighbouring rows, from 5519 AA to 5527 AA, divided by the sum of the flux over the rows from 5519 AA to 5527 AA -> 0.0154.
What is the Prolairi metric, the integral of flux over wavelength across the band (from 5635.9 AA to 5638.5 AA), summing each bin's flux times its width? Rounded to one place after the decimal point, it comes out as 33.4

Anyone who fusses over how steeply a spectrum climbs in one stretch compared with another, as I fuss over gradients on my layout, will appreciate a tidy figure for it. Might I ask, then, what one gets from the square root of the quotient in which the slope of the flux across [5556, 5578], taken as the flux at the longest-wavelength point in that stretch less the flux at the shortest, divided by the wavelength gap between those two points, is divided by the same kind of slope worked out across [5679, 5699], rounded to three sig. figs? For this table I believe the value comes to 1.74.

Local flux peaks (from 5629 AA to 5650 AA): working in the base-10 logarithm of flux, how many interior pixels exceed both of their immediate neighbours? 5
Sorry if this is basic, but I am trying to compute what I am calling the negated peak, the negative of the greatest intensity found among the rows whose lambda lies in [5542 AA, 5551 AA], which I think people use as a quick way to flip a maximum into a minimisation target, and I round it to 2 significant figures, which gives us -8.1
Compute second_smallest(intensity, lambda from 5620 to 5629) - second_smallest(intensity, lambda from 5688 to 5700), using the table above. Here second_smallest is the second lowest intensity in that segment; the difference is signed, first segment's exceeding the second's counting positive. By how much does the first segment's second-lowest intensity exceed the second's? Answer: 2.1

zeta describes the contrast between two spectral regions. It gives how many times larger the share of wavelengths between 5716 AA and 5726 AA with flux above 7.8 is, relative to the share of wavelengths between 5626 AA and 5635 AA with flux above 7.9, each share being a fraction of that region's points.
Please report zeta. 0.4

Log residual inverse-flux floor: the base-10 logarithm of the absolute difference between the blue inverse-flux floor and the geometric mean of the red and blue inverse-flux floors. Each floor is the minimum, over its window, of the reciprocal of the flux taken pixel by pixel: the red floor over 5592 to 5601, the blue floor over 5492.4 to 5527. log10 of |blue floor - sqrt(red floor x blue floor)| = -1.88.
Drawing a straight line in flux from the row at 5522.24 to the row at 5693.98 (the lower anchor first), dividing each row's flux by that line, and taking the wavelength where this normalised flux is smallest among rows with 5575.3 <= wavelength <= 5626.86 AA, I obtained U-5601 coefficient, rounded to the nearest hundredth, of 5577.19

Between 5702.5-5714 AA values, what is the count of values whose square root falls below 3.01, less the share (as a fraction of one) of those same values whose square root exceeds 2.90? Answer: 4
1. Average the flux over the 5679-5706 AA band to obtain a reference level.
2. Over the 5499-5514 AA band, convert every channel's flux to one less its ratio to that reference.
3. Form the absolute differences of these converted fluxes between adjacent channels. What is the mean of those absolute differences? 0.055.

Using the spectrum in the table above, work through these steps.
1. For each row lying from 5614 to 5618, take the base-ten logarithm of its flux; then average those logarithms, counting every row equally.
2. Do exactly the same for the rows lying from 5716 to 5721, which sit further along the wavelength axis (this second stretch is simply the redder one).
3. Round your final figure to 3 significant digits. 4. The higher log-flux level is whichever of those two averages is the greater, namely 1.03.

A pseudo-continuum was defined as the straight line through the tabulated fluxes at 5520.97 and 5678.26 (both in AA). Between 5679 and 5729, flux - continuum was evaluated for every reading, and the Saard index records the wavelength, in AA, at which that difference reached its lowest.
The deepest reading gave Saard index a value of 5718.94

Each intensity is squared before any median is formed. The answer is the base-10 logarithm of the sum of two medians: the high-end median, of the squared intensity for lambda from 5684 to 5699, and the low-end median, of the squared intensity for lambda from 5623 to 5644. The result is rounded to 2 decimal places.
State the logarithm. 2.38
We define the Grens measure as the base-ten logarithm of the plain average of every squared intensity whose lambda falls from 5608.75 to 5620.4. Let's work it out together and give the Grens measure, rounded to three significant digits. 2.01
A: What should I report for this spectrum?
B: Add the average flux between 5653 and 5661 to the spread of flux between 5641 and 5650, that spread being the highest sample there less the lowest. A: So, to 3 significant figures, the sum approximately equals 16.8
